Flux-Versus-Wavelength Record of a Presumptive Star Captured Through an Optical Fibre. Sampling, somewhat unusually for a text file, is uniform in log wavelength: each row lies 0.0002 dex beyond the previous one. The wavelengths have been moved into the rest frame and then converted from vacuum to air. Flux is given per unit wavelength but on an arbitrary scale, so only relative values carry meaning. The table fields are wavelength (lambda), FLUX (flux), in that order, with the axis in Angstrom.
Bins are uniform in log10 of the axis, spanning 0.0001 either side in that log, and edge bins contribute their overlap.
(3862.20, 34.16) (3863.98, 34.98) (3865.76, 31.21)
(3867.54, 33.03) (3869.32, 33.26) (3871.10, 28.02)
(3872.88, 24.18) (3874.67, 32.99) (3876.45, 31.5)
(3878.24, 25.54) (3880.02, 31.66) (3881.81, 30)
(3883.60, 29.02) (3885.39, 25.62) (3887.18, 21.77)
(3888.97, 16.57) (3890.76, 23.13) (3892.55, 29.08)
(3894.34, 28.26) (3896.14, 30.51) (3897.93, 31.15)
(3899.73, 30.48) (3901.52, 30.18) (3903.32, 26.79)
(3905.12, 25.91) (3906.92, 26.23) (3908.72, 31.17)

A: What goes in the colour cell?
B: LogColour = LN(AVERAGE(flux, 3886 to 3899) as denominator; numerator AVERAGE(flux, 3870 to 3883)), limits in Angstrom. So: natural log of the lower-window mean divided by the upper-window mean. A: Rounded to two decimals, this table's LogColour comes 0.12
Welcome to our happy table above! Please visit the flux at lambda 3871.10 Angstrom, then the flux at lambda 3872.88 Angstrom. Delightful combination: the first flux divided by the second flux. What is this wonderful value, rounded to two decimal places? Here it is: 1.16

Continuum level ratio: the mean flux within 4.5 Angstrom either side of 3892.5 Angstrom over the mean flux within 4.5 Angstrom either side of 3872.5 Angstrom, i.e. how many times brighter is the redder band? 0.85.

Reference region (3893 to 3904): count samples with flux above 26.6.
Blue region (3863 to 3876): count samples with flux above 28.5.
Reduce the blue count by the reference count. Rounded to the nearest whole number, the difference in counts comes -1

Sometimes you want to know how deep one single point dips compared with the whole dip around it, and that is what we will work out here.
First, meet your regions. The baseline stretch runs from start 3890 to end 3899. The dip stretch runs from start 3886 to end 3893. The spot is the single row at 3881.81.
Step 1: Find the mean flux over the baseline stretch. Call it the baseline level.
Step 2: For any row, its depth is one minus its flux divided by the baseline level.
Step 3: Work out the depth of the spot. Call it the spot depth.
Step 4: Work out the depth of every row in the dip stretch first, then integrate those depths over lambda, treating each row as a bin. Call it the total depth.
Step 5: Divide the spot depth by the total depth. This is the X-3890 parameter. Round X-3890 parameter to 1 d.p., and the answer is 0.0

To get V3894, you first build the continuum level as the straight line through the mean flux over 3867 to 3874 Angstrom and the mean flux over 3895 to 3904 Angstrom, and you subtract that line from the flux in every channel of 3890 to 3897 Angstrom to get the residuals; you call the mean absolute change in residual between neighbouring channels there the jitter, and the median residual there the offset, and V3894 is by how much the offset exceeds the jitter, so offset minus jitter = -4.1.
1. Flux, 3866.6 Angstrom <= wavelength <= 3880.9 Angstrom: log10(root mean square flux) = 1.480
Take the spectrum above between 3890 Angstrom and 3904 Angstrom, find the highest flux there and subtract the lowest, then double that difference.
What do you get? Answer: 16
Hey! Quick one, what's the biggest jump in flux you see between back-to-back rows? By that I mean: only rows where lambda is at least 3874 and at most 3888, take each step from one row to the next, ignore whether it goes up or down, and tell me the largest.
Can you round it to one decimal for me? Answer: 6.1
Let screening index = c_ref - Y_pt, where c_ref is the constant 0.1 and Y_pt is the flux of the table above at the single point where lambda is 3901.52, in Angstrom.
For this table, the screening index -30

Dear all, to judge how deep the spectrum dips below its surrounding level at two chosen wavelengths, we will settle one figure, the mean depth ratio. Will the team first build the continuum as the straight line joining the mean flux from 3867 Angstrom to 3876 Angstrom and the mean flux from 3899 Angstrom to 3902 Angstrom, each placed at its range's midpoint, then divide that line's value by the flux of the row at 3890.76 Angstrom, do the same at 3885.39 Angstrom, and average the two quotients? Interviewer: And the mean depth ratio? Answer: 1.25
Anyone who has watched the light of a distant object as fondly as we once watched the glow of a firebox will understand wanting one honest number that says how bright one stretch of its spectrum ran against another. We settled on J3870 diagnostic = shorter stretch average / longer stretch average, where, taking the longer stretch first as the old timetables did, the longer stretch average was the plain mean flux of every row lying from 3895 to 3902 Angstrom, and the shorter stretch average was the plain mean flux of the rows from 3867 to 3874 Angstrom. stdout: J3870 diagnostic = 0.97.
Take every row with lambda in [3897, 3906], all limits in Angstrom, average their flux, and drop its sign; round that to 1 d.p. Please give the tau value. 28.9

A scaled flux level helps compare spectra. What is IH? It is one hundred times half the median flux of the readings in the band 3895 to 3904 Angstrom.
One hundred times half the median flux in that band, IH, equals 1524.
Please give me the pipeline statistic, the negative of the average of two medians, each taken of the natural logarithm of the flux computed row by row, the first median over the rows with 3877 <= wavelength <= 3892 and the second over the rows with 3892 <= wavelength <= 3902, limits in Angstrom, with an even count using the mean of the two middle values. -3.33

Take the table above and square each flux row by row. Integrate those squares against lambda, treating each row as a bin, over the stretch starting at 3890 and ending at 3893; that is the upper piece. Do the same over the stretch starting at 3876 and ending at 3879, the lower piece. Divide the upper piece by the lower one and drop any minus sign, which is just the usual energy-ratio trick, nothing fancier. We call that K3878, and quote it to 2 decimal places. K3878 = 0.84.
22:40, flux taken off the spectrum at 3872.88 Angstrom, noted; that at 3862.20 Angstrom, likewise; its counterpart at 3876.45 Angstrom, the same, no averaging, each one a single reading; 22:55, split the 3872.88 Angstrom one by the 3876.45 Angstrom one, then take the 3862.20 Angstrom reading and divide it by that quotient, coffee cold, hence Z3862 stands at 45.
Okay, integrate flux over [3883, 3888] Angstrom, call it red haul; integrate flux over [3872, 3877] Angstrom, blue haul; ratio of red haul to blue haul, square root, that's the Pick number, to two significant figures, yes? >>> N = 0.93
